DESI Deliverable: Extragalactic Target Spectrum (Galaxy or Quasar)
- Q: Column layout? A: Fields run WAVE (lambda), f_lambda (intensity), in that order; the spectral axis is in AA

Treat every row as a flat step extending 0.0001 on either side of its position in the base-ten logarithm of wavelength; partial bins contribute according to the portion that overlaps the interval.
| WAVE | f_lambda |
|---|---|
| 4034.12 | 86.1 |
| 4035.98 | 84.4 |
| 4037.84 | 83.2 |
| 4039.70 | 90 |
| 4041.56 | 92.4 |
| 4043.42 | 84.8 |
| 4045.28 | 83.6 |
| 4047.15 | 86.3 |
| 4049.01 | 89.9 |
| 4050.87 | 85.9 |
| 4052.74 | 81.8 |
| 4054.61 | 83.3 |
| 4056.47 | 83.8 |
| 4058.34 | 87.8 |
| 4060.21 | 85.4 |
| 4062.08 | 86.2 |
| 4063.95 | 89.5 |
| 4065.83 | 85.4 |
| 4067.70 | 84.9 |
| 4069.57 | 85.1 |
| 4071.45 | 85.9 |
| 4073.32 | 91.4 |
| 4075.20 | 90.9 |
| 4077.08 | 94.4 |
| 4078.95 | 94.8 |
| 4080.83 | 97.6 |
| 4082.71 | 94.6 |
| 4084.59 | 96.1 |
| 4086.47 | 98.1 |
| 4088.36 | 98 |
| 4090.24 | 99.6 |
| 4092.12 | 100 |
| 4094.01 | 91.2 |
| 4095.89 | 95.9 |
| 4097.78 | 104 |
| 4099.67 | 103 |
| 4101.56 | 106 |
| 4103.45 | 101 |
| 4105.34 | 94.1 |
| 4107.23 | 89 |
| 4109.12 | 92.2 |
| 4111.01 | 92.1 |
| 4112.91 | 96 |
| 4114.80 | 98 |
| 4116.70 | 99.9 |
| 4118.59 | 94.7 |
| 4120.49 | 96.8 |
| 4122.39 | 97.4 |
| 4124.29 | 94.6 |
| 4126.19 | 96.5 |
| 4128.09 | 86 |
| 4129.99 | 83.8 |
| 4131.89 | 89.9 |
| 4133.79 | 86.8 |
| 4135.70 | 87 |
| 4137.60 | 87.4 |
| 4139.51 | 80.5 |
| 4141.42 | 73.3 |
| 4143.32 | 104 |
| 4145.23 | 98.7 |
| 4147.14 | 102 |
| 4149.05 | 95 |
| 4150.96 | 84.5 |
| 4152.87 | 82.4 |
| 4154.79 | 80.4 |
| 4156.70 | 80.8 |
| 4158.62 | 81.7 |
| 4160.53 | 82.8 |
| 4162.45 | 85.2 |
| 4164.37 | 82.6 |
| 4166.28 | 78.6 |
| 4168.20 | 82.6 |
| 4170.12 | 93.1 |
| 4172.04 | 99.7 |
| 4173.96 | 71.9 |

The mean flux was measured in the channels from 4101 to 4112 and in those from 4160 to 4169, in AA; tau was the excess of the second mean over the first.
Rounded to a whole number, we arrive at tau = -13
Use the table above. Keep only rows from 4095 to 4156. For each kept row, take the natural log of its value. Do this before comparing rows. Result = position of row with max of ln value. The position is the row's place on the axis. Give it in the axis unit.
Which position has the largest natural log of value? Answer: 4101.56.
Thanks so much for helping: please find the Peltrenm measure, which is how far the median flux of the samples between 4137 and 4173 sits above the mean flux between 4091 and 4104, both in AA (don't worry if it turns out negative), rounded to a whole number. -17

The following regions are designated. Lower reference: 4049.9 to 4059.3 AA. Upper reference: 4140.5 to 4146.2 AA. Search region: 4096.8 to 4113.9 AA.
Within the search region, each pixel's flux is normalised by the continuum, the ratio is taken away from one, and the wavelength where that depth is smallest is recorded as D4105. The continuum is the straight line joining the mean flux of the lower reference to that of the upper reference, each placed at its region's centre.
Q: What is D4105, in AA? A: 4101.56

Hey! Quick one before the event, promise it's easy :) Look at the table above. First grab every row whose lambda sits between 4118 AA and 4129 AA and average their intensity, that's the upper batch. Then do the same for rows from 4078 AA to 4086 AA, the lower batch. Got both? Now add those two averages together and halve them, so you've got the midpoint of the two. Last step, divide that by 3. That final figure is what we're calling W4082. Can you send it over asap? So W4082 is 31.7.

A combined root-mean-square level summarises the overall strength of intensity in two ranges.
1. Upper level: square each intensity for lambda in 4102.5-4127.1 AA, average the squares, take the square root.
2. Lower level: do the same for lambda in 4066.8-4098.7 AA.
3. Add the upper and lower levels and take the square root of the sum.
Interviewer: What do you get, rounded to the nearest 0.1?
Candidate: 13.8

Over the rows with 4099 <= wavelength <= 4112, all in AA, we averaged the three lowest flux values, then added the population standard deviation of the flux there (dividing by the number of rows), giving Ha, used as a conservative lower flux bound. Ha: 97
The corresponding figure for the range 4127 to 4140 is 86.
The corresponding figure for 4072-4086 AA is 94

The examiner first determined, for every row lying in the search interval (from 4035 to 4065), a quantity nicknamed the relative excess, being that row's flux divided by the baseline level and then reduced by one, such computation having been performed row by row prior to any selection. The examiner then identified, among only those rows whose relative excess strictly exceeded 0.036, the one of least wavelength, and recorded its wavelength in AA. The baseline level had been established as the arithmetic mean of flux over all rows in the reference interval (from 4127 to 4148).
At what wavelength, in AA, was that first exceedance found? 4041.56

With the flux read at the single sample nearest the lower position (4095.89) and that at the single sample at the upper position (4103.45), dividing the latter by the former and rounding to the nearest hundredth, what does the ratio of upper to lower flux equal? 1.05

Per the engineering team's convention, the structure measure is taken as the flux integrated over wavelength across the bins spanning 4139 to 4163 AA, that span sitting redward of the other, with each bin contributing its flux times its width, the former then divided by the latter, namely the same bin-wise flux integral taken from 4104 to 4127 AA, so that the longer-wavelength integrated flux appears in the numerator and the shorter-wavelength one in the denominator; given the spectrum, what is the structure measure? 1.0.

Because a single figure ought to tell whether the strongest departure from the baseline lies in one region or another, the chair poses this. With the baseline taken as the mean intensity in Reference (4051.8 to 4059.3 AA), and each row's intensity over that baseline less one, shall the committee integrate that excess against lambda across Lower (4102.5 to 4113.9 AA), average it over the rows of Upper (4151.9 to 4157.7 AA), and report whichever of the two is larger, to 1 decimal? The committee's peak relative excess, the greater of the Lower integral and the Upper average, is 1.3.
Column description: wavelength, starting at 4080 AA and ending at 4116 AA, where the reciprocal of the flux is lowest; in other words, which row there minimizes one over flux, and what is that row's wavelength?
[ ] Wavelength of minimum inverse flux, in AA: 4101.56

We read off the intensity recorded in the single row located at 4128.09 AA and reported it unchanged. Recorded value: 86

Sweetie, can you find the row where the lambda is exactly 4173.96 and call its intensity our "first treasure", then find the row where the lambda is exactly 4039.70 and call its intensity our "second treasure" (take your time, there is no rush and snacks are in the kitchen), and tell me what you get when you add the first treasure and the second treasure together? 162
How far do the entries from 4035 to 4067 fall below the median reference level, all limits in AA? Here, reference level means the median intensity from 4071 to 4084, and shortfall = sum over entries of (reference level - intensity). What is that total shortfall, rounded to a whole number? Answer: 141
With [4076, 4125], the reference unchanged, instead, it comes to -65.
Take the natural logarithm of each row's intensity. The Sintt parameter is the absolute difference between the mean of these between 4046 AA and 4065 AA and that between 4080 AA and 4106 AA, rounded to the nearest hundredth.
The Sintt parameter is 0.14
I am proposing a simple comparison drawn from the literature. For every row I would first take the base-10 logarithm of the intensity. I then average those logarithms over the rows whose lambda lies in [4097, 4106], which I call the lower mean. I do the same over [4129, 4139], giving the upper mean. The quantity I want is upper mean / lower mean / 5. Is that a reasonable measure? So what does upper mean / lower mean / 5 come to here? 0.193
